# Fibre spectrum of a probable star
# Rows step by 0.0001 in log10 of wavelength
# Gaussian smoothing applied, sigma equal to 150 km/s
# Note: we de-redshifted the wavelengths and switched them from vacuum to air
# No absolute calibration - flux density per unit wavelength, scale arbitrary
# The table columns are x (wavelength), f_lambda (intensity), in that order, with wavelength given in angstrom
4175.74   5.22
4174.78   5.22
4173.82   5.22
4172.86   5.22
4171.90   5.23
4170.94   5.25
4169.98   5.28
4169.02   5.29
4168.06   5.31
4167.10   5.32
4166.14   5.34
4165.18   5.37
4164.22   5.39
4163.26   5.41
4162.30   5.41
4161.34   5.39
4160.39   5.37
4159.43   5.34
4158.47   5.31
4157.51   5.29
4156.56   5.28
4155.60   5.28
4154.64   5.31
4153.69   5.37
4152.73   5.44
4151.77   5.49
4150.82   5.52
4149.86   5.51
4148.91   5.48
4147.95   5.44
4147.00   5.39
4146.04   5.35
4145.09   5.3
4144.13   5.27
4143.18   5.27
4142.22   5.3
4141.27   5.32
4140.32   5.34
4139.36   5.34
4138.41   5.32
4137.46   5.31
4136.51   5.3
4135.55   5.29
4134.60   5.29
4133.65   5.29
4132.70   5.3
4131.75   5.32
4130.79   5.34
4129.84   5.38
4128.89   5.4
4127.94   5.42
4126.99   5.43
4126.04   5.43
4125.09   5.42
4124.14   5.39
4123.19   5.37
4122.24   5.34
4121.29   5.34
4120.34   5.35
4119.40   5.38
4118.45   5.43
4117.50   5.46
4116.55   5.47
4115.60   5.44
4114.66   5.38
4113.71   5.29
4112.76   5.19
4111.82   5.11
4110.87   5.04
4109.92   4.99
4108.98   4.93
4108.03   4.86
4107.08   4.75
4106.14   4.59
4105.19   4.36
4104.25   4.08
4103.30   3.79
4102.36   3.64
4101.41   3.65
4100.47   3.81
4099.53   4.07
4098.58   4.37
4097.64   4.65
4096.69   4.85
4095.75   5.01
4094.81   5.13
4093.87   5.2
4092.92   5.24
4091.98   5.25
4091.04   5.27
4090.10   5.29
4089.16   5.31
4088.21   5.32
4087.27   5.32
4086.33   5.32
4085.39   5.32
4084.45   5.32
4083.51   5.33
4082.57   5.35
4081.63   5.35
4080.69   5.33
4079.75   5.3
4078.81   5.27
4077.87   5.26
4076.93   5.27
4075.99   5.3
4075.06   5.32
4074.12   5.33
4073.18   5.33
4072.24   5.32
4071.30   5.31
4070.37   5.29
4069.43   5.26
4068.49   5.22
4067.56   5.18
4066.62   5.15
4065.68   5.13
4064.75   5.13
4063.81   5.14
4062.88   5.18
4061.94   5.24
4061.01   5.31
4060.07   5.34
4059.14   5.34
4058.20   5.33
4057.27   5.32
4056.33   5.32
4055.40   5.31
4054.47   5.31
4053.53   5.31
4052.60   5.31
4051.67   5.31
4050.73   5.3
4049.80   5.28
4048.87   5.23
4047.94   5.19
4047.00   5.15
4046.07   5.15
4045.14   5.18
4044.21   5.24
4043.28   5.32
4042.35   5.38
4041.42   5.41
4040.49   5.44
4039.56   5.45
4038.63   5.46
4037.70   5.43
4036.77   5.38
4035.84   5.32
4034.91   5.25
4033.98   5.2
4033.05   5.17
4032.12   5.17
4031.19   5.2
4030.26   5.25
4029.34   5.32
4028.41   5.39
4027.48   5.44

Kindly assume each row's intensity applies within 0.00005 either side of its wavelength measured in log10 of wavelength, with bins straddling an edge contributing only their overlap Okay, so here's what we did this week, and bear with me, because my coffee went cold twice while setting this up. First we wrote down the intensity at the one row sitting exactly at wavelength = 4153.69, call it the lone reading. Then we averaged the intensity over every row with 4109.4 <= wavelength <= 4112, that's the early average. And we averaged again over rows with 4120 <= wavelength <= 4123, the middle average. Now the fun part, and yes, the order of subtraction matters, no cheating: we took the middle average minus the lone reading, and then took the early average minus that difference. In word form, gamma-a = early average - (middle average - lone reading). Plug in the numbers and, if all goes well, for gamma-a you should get 5.07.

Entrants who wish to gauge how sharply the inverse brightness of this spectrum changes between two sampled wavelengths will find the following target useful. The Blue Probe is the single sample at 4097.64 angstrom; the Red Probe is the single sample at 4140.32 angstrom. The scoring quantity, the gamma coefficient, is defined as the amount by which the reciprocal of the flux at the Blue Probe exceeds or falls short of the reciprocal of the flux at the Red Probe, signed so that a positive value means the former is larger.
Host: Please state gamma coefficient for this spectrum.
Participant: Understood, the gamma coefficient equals 0.028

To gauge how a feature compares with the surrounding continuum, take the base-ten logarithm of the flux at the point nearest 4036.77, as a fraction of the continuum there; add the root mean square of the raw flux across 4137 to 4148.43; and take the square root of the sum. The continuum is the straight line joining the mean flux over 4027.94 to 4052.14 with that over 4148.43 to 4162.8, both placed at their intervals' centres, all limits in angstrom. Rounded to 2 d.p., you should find 2.31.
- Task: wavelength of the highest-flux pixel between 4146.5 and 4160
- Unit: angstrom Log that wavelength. 4150.82 angstrom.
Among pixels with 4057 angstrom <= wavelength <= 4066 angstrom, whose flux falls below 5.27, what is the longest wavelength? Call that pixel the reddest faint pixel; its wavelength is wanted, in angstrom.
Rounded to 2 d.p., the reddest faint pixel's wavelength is 4065.68 angstrom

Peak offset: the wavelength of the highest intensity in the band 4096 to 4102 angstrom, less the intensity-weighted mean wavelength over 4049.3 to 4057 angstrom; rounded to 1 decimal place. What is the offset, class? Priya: 43.6 angstrom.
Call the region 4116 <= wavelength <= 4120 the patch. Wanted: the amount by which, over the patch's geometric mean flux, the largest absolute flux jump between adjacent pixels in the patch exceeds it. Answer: -5.38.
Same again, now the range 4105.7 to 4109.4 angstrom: -4.62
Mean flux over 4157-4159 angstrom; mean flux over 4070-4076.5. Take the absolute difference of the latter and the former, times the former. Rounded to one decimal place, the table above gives 0.1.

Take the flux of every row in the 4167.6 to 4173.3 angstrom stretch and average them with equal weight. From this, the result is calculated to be 5.26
